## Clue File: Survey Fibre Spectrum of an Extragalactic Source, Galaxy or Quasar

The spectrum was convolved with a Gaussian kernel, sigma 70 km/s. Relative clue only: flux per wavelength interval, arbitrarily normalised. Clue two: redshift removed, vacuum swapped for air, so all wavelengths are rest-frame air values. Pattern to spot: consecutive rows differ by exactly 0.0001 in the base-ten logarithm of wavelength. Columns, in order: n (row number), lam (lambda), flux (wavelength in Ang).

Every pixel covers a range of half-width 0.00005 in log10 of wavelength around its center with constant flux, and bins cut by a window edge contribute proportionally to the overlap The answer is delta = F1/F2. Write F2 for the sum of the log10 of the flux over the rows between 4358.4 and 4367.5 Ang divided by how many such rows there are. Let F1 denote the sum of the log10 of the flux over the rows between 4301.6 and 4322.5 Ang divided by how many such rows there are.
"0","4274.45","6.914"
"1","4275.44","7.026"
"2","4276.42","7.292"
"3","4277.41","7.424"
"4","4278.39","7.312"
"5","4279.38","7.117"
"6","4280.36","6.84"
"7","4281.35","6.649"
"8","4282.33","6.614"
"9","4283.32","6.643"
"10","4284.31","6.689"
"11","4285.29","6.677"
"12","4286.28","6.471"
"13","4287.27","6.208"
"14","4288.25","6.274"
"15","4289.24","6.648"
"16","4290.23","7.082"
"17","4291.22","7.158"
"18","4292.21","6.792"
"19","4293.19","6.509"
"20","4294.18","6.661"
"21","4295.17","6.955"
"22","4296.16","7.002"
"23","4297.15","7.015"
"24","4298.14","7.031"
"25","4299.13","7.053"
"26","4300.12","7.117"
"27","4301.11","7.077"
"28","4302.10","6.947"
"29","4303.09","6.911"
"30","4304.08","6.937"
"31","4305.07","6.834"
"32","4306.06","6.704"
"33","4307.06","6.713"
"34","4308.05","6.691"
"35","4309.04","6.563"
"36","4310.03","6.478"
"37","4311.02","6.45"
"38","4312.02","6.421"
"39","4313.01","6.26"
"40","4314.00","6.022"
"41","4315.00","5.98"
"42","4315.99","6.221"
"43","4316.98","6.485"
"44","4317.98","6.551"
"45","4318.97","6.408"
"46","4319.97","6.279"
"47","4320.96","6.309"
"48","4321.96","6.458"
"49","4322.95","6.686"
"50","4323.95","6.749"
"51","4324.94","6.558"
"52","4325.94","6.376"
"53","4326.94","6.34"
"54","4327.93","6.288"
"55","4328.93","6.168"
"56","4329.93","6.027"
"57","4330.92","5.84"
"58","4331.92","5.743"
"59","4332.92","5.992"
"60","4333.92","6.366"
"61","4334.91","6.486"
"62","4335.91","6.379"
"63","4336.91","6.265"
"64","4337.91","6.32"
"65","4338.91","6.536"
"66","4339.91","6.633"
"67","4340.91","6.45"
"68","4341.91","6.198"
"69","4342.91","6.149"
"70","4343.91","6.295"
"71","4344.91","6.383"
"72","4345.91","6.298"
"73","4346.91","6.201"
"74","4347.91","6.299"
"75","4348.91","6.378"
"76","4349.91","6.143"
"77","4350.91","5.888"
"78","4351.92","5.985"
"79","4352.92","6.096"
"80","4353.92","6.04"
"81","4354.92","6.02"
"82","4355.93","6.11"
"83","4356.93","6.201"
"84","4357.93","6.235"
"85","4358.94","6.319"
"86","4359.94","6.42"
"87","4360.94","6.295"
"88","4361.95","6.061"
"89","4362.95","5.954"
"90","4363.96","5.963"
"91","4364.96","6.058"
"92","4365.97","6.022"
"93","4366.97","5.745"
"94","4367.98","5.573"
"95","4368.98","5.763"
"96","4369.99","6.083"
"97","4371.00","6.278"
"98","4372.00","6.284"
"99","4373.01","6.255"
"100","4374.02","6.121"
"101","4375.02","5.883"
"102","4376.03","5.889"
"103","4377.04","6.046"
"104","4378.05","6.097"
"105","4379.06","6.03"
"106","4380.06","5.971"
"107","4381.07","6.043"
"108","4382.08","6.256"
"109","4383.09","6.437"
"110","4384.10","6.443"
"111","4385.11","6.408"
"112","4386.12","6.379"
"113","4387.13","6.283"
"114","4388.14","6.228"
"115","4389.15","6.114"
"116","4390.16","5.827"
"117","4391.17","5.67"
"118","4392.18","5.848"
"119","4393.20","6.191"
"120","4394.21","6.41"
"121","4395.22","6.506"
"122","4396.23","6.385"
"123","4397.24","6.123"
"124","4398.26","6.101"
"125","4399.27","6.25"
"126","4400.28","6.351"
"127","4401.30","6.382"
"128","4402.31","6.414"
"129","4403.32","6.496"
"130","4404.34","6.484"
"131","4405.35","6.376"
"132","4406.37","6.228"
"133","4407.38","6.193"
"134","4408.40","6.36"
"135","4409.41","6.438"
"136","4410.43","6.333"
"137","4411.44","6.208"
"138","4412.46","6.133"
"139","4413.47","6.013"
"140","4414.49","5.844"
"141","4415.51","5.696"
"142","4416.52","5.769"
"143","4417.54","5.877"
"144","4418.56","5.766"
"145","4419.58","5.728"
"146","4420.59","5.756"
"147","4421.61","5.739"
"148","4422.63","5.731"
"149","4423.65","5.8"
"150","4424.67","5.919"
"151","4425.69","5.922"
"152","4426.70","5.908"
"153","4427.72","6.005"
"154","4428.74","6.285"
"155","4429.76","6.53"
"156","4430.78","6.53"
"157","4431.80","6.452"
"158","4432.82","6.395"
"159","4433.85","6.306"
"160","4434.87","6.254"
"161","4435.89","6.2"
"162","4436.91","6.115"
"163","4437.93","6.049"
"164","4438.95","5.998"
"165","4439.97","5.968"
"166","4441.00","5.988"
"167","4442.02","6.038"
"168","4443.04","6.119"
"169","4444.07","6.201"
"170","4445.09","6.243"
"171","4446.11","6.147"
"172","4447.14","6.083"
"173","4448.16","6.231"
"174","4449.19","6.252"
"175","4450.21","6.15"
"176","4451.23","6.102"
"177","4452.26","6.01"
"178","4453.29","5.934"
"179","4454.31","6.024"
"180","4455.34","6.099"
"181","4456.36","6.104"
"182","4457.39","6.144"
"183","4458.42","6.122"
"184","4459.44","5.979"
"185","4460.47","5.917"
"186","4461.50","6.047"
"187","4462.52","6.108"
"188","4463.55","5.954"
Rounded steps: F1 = 0.813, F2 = 0.785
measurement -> 1.04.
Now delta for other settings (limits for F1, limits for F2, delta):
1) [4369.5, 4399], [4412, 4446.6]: 1.01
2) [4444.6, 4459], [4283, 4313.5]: 0.95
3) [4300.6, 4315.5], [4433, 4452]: 1.04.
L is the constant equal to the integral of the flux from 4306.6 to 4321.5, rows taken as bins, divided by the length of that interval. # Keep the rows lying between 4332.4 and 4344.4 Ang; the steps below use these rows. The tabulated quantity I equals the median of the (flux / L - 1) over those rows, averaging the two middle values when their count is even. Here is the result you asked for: -0.01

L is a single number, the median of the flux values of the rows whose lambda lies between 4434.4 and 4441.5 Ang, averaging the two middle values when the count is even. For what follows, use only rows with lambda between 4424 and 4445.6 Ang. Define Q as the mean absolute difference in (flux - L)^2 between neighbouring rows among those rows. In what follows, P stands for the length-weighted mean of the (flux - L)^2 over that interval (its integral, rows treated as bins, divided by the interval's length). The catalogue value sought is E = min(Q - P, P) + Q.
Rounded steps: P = 0.05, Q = 0.03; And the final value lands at 0.00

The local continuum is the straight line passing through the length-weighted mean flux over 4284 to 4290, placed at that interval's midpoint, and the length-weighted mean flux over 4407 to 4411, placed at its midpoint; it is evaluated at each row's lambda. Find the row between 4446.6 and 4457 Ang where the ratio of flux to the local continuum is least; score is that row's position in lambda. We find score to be 4453.29 Ang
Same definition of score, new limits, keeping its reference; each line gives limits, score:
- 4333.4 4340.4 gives 4336.91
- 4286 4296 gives 4287.27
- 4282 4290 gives 4287.27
